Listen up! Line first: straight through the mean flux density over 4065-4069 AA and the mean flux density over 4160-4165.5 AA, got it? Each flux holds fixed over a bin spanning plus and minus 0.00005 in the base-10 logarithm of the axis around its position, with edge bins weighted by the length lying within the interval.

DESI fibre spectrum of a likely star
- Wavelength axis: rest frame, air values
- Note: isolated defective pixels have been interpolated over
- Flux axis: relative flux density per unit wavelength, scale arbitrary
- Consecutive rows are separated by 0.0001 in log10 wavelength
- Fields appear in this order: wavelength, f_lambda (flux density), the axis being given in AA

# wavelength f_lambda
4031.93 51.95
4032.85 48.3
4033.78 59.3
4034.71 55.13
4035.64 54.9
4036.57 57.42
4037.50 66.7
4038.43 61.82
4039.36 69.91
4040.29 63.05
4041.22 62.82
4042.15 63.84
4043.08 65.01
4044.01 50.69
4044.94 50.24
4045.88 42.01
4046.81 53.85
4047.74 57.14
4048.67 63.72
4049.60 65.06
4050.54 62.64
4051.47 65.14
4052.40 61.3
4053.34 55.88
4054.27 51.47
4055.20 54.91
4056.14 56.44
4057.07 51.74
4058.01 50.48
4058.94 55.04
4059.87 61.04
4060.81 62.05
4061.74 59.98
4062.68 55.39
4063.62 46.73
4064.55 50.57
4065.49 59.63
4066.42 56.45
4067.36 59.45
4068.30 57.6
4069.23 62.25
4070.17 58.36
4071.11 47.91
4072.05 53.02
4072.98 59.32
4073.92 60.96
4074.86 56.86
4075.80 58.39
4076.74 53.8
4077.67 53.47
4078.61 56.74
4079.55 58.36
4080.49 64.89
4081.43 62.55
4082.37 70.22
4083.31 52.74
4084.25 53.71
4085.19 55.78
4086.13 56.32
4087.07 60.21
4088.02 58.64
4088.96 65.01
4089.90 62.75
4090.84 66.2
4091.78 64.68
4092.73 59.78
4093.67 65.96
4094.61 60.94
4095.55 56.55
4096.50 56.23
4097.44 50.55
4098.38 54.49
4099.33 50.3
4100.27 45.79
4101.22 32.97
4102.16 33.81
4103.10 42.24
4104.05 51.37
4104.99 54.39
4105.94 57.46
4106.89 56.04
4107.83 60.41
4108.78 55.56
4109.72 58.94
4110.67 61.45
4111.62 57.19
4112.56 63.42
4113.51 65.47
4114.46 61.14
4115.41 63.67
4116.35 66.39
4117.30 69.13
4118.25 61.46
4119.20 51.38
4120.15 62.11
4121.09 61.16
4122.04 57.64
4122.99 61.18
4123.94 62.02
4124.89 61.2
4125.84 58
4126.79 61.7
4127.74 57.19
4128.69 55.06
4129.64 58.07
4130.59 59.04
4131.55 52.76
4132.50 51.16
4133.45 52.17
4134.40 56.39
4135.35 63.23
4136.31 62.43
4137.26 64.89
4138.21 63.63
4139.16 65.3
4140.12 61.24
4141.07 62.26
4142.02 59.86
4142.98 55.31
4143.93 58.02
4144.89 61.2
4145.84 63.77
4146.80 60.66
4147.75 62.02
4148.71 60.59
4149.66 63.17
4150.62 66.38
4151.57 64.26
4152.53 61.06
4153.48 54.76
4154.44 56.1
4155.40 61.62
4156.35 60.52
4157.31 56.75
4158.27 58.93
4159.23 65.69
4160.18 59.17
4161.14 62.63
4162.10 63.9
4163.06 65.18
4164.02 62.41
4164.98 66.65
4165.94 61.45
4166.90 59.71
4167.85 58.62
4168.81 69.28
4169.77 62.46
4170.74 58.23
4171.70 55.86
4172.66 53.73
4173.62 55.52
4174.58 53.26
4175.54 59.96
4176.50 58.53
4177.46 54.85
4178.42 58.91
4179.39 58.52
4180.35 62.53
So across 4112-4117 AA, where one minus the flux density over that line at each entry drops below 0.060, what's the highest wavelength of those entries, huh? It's 4116.35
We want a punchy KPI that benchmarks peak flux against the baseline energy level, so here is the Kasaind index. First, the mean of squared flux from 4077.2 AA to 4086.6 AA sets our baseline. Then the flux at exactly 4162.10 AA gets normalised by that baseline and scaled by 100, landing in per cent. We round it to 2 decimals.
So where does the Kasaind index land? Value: 1.85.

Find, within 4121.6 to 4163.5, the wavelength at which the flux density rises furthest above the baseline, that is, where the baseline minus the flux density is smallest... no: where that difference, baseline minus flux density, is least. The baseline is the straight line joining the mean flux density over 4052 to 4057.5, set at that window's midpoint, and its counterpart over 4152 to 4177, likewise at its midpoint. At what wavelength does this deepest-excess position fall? 4150.62 AA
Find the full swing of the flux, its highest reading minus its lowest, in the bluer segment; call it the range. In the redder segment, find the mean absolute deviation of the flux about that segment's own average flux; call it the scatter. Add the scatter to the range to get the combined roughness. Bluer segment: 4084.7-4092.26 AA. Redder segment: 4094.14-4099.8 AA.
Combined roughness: 13.5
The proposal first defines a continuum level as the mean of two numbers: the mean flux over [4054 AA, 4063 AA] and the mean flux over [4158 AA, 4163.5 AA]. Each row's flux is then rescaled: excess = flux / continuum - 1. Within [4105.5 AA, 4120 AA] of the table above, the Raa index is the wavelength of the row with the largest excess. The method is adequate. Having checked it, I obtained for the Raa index 4117.30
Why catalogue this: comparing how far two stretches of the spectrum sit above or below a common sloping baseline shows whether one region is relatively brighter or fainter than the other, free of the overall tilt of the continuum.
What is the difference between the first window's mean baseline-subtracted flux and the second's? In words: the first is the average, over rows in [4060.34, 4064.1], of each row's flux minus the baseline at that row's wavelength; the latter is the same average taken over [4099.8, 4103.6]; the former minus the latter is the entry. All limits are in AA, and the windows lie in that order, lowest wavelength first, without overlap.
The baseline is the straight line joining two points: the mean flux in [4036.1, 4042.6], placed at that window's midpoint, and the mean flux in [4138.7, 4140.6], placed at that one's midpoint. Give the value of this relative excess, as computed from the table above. 17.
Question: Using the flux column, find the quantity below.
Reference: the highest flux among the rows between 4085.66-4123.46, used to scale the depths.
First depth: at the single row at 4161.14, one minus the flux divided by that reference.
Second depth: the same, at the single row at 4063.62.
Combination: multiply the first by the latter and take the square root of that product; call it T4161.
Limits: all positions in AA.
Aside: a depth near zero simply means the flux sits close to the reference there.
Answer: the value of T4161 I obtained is 0.175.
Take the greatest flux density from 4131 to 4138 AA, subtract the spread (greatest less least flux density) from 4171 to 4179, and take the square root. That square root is 7.6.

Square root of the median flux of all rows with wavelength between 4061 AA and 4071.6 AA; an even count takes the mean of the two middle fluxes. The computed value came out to 7.589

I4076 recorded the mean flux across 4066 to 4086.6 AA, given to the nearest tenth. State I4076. 57.7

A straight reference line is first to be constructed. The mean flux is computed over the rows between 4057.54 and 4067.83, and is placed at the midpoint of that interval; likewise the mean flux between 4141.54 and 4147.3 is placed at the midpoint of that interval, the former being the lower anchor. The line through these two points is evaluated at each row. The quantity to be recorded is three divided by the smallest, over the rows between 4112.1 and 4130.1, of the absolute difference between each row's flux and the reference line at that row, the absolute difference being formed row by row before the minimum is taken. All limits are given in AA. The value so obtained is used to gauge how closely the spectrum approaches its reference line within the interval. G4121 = 3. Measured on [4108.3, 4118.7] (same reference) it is 4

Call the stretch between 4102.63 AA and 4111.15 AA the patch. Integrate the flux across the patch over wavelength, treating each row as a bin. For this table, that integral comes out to 471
